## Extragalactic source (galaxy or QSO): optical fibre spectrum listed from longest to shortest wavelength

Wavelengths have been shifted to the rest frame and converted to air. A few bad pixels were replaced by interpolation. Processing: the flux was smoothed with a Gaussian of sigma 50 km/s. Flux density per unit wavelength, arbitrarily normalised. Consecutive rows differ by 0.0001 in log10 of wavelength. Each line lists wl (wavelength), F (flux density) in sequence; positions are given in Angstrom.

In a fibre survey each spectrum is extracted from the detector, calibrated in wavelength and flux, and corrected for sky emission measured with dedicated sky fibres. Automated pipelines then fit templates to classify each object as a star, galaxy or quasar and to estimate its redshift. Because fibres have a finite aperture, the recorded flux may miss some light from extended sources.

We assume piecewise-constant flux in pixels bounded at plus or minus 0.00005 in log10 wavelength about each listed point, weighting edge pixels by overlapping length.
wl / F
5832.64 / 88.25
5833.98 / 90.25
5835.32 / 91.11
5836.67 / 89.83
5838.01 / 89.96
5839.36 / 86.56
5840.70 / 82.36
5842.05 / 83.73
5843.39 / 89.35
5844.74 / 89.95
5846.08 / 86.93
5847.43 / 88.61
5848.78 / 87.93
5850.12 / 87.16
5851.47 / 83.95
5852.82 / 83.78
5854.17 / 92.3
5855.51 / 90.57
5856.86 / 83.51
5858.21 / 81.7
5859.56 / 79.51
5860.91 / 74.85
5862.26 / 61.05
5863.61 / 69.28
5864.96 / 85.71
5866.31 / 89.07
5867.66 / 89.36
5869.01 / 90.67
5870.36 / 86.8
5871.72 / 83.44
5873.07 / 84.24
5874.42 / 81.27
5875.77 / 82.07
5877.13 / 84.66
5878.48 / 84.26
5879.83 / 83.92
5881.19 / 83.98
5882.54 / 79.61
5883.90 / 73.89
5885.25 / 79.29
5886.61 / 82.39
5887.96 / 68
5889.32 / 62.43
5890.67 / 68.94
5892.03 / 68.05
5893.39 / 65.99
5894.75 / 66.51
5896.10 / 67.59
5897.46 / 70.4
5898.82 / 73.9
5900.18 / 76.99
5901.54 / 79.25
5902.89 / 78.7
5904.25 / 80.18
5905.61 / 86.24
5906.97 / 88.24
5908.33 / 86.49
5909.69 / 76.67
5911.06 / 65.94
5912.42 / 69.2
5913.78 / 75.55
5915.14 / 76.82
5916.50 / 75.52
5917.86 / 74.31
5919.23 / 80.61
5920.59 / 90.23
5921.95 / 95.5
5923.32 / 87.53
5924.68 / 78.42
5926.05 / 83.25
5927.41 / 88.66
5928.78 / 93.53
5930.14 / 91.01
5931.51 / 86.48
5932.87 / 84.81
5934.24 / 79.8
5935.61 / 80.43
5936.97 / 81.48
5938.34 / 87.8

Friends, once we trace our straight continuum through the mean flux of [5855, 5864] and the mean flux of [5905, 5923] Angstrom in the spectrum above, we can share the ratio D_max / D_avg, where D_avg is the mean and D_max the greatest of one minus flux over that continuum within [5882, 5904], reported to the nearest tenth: 2.6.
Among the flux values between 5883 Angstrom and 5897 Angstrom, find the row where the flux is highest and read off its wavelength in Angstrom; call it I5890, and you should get 5886.61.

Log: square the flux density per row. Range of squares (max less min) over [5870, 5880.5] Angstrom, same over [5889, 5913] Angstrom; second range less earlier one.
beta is 2959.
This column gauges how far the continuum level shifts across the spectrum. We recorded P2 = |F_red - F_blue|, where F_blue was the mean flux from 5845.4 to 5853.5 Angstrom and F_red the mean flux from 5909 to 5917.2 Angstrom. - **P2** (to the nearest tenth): 13.1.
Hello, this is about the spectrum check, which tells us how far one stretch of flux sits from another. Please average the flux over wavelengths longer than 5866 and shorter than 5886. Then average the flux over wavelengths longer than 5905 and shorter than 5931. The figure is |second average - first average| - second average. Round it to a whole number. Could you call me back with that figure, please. -81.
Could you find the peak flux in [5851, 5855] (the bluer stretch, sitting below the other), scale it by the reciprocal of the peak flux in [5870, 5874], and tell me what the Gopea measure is 1.06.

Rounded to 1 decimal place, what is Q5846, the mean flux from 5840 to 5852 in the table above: 86.7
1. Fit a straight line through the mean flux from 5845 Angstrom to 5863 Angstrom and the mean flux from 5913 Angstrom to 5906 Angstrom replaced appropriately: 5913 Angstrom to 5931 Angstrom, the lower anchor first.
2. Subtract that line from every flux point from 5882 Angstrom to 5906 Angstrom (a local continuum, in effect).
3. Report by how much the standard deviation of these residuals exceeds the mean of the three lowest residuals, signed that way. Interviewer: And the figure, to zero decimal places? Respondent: 25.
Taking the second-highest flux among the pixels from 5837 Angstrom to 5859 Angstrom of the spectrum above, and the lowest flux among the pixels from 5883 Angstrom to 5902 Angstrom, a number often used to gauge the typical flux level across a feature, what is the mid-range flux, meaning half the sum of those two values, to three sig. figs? 76.5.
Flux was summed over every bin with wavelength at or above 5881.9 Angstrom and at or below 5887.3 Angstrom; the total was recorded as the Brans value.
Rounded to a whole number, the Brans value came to 315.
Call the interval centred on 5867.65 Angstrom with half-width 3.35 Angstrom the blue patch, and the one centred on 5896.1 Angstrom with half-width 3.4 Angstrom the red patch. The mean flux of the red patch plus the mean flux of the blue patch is 157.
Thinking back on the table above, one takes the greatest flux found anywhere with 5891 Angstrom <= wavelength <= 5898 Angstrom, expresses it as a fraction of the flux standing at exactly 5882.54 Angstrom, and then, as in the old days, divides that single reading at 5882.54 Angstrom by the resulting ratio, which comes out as 90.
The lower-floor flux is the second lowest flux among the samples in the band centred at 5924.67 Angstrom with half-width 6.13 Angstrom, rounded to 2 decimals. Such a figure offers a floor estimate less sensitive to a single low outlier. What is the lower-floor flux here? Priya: 80.61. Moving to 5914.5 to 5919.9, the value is 75.52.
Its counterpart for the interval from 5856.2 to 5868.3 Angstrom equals 69.28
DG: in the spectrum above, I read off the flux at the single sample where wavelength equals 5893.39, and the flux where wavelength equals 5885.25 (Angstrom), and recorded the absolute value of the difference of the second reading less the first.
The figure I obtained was 13.3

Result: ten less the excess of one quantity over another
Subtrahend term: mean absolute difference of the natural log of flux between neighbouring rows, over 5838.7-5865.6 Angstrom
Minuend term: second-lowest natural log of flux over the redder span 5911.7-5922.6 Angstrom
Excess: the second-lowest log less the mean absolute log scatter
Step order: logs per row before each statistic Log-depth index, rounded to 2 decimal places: 5.75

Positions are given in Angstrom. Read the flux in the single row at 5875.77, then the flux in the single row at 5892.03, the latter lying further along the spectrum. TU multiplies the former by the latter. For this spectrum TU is 5585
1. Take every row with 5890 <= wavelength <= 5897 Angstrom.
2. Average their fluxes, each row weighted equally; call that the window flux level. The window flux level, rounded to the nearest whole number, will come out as 67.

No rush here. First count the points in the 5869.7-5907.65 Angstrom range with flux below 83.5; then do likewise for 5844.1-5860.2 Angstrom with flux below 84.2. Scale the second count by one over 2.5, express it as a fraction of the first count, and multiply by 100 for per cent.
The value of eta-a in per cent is 10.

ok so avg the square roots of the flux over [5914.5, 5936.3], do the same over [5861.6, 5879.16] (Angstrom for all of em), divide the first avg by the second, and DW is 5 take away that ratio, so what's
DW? 3.99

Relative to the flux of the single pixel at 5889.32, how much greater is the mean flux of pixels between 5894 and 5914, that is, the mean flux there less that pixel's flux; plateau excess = 14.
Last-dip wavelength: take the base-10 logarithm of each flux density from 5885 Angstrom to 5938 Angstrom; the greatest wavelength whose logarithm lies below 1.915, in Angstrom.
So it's 5936.97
